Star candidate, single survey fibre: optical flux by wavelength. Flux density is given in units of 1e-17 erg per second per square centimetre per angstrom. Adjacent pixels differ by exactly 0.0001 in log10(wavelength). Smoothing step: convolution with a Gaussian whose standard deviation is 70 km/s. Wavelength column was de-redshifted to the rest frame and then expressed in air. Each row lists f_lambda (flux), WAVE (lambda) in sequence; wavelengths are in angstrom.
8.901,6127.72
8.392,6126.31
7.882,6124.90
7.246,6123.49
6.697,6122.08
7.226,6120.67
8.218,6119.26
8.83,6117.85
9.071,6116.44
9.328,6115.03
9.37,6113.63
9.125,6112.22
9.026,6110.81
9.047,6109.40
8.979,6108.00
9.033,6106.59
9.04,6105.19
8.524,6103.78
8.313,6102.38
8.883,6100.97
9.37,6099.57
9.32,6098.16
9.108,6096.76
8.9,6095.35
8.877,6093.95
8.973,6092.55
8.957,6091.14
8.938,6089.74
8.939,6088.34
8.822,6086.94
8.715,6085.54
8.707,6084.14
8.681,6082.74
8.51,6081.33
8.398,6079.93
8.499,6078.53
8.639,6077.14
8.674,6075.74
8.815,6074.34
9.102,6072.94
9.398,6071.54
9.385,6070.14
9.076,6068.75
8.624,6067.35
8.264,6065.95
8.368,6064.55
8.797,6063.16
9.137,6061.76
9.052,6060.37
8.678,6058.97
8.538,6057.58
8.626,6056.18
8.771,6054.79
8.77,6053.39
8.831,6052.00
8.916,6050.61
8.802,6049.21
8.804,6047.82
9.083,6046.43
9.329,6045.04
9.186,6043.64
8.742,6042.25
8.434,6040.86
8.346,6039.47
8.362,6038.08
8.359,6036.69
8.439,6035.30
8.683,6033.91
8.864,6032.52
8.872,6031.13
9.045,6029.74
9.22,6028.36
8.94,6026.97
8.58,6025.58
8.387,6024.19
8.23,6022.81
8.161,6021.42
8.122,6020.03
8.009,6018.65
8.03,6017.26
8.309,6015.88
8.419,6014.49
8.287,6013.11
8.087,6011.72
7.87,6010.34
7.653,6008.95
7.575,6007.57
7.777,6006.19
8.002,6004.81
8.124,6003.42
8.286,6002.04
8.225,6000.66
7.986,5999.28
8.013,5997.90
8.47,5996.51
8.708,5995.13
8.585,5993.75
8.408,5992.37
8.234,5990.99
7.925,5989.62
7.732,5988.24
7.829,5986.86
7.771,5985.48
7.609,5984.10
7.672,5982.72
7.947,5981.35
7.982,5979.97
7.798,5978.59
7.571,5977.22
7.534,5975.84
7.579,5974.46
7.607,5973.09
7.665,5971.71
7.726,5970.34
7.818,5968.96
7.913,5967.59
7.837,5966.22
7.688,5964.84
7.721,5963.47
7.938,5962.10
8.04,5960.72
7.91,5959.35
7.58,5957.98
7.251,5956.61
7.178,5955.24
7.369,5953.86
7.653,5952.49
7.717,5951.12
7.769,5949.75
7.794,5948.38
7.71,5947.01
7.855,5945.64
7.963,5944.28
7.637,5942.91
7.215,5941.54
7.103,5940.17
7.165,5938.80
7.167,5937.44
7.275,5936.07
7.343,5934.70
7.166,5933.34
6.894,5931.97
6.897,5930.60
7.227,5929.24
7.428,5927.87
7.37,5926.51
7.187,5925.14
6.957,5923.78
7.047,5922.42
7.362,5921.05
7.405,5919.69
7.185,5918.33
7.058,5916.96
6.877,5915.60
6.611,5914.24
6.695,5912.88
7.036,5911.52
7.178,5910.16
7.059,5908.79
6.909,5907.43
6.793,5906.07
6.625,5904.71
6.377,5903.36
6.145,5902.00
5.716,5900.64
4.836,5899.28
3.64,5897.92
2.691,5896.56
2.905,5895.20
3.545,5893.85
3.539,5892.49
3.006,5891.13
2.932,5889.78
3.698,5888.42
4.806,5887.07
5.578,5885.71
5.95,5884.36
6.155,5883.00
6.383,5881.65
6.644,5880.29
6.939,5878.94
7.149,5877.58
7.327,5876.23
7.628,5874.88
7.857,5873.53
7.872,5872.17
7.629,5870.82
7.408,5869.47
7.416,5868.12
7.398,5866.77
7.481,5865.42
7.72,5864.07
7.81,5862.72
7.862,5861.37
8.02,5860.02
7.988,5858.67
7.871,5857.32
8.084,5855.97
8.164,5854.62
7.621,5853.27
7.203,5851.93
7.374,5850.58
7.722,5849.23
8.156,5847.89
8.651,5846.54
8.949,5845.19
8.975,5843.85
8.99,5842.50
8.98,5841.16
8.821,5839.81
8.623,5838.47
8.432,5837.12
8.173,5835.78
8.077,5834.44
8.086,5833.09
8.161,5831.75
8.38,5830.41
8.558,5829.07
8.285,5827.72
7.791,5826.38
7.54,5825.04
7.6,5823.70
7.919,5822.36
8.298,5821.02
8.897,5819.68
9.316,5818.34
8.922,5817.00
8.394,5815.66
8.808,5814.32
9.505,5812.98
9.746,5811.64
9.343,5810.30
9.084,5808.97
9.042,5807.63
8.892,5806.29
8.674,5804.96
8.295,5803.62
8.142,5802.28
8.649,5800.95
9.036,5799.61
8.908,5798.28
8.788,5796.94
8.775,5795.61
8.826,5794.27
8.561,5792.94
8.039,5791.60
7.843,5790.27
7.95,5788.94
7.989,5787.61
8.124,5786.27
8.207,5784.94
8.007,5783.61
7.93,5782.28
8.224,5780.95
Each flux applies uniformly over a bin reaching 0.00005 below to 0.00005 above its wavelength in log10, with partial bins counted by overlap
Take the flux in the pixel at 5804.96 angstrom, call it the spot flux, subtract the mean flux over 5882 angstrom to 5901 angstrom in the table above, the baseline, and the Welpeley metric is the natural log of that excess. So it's 1.5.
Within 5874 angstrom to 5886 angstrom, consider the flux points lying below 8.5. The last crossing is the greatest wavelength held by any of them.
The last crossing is 5885.71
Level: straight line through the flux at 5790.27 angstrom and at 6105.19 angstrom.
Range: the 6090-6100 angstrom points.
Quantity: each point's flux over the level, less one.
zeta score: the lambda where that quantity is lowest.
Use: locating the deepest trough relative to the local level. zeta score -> 6093.95 angstrom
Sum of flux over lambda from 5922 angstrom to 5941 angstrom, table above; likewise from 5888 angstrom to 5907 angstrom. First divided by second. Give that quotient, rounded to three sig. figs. 1.60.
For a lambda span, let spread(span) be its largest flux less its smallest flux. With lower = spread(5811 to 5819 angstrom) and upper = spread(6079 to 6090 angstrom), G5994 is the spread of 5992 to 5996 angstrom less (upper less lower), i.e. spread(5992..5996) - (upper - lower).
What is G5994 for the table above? 1.1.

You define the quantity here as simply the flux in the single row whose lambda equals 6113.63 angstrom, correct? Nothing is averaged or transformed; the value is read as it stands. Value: 9.37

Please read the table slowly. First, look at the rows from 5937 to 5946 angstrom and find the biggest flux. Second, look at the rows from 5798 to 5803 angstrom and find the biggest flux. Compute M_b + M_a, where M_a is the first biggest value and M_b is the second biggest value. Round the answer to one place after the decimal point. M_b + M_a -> 17.0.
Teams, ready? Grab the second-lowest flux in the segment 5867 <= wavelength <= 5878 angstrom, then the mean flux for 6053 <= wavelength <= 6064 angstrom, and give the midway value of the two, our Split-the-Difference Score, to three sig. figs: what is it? 8.06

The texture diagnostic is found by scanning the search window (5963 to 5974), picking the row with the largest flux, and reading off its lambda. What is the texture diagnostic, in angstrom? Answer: 5967.59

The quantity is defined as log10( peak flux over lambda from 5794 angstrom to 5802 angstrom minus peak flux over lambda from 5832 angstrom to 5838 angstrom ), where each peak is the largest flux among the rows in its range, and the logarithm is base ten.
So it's -0.22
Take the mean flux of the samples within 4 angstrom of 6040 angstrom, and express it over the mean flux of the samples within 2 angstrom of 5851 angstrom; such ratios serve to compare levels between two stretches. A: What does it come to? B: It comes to 1.15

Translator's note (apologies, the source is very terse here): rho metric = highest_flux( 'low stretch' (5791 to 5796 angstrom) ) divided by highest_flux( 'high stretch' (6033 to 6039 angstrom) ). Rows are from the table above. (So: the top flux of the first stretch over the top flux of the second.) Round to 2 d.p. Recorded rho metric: 1.02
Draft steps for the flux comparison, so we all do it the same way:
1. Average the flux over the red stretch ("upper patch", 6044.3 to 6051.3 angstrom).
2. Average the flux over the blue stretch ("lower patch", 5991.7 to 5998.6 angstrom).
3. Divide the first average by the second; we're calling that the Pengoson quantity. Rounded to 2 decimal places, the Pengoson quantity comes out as 1.07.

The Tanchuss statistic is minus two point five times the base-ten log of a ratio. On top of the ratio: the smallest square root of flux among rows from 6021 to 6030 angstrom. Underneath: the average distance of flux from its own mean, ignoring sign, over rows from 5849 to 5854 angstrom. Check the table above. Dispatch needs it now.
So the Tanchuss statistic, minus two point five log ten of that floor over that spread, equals -2.9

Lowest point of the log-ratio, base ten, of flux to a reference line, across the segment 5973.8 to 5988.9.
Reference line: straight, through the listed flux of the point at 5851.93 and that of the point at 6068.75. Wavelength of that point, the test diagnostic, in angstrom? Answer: 5975.84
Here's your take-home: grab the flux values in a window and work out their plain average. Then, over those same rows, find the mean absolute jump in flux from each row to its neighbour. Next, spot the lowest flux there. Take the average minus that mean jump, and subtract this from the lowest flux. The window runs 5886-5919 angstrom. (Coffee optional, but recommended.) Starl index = -2.3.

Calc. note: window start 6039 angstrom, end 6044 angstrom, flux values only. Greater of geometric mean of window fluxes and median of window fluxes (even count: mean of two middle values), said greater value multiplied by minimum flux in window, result 72.4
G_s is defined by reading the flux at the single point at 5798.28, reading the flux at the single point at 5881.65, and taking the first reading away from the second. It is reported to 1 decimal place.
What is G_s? -2.5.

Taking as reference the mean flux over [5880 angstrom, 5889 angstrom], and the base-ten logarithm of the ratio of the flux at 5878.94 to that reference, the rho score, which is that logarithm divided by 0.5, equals 0.19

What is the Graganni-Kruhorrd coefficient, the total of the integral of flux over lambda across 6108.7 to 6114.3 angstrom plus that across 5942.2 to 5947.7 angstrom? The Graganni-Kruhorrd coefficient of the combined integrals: 94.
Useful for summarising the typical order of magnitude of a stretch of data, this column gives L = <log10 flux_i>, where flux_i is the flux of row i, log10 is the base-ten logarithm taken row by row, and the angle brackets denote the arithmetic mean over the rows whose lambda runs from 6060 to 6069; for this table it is 0.94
